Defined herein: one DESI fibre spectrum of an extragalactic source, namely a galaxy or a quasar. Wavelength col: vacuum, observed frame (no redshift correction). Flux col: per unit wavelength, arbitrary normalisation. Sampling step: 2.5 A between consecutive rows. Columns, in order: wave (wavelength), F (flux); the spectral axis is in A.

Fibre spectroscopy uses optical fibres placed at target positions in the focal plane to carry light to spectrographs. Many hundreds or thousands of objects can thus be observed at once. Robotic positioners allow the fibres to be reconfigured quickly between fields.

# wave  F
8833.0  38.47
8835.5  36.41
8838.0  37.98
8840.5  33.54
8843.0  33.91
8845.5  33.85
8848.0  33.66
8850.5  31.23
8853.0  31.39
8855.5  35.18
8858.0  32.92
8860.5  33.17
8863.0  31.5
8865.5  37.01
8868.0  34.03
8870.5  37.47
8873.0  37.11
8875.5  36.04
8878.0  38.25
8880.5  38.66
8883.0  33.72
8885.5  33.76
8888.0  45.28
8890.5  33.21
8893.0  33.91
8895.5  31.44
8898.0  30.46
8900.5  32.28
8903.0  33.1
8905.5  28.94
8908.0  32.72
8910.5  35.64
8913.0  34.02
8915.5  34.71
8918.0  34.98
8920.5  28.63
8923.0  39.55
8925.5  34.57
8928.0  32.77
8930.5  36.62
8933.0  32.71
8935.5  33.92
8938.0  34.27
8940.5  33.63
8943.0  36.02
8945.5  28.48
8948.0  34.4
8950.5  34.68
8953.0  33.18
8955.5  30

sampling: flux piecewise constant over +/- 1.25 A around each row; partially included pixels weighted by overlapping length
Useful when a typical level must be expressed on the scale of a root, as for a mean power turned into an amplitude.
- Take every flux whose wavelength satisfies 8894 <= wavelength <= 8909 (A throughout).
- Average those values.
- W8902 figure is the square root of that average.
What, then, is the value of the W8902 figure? 5.61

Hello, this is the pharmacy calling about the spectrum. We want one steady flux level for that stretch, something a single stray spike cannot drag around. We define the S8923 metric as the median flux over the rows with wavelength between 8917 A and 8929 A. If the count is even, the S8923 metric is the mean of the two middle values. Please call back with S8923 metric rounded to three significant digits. 34.6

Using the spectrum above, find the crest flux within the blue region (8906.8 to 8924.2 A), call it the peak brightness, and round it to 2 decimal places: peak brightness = 39.55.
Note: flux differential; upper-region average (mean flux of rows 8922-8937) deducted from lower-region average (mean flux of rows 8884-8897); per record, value 0.5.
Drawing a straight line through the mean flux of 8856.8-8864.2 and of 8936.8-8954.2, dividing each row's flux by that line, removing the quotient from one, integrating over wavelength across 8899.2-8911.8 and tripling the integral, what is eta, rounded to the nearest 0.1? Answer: 0.6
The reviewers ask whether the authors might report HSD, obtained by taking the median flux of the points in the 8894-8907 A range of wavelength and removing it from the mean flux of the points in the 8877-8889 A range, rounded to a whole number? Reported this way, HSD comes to 6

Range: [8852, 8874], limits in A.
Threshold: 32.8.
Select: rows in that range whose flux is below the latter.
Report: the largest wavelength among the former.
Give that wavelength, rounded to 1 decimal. 8863.0 A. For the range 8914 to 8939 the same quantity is 8933.0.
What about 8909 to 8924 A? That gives 8920.5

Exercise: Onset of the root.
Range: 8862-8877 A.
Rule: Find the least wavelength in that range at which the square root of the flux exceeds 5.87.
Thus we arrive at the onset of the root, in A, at 8865.5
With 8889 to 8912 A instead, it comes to 8910.5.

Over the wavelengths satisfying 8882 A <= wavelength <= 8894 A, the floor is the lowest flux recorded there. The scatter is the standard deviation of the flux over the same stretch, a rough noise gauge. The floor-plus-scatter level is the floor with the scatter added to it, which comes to 38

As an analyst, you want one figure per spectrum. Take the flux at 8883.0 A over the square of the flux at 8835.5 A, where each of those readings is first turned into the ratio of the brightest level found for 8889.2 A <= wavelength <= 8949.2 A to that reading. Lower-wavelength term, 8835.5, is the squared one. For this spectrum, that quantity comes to 0.99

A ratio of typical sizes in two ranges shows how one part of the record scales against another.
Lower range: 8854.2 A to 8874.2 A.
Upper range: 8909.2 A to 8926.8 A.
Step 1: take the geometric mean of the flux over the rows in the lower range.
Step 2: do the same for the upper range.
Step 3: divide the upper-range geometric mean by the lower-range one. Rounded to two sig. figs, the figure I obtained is 0.99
